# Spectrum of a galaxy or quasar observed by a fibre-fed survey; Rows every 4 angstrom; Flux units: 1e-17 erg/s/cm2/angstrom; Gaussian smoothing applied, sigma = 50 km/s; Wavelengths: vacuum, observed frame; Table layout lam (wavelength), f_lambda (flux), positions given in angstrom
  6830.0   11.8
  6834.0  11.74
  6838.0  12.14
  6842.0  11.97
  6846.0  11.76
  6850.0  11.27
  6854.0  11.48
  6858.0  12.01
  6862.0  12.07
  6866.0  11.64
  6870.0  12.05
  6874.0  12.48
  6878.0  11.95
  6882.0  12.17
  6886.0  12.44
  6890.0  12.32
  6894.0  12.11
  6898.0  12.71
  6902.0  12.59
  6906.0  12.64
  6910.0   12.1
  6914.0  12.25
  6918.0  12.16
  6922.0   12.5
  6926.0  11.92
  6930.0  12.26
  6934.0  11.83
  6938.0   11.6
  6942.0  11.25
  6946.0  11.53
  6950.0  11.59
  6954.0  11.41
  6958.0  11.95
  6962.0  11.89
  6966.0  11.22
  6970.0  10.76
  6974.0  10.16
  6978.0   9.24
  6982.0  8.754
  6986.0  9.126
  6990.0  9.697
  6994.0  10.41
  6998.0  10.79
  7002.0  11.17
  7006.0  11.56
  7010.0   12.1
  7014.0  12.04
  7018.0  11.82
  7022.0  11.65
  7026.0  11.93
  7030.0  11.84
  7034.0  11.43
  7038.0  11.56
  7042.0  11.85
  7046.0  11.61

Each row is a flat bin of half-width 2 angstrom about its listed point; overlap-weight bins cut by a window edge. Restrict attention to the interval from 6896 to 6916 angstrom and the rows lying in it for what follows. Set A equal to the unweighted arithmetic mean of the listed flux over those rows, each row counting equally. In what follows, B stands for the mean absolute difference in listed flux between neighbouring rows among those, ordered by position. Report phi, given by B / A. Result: 0.017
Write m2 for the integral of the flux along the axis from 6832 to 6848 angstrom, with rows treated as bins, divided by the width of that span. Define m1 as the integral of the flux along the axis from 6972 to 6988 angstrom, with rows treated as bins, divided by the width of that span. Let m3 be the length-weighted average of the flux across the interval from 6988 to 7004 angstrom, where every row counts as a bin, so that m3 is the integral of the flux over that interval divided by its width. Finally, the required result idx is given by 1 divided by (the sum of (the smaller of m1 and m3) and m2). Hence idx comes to 0.047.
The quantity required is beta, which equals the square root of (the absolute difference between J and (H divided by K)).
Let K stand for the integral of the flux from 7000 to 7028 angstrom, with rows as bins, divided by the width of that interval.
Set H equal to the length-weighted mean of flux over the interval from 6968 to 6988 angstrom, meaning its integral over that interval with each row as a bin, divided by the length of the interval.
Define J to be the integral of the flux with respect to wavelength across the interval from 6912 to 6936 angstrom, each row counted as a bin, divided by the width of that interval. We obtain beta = 3.37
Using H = 9.6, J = 12.2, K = 11.8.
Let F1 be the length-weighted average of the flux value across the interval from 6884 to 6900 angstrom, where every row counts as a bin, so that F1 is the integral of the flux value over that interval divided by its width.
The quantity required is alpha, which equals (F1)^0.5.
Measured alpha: 3.52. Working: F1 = 12.4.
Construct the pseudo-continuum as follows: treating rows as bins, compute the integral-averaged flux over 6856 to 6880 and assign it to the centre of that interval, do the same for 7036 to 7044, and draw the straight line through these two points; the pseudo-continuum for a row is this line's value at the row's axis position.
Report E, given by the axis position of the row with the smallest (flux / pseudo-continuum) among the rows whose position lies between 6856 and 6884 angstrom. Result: 6866.0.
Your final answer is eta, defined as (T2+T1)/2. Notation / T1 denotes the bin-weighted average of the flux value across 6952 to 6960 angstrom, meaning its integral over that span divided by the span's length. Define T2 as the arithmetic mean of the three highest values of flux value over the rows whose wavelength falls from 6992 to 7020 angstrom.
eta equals 11.8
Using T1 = 11.7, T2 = 12.0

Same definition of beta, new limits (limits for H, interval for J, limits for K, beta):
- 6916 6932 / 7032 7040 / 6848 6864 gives 3.23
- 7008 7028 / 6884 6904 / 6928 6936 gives 3.38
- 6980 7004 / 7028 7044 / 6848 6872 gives 3.29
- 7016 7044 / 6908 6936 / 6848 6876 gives 3.34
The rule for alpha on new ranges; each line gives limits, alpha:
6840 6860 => 3.42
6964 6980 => 3.22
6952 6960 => 3.42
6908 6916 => 3.49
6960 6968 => 3.40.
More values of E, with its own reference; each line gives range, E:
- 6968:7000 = 6982.0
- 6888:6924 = 6894.0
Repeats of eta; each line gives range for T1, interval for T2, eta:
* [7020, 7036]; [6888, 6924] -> 12.2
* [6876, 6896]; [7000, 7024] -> 12.1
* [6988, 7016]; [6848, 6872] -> 11.6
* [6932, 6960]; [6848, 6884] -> 11.9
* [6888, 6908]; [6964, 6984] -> 11.6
